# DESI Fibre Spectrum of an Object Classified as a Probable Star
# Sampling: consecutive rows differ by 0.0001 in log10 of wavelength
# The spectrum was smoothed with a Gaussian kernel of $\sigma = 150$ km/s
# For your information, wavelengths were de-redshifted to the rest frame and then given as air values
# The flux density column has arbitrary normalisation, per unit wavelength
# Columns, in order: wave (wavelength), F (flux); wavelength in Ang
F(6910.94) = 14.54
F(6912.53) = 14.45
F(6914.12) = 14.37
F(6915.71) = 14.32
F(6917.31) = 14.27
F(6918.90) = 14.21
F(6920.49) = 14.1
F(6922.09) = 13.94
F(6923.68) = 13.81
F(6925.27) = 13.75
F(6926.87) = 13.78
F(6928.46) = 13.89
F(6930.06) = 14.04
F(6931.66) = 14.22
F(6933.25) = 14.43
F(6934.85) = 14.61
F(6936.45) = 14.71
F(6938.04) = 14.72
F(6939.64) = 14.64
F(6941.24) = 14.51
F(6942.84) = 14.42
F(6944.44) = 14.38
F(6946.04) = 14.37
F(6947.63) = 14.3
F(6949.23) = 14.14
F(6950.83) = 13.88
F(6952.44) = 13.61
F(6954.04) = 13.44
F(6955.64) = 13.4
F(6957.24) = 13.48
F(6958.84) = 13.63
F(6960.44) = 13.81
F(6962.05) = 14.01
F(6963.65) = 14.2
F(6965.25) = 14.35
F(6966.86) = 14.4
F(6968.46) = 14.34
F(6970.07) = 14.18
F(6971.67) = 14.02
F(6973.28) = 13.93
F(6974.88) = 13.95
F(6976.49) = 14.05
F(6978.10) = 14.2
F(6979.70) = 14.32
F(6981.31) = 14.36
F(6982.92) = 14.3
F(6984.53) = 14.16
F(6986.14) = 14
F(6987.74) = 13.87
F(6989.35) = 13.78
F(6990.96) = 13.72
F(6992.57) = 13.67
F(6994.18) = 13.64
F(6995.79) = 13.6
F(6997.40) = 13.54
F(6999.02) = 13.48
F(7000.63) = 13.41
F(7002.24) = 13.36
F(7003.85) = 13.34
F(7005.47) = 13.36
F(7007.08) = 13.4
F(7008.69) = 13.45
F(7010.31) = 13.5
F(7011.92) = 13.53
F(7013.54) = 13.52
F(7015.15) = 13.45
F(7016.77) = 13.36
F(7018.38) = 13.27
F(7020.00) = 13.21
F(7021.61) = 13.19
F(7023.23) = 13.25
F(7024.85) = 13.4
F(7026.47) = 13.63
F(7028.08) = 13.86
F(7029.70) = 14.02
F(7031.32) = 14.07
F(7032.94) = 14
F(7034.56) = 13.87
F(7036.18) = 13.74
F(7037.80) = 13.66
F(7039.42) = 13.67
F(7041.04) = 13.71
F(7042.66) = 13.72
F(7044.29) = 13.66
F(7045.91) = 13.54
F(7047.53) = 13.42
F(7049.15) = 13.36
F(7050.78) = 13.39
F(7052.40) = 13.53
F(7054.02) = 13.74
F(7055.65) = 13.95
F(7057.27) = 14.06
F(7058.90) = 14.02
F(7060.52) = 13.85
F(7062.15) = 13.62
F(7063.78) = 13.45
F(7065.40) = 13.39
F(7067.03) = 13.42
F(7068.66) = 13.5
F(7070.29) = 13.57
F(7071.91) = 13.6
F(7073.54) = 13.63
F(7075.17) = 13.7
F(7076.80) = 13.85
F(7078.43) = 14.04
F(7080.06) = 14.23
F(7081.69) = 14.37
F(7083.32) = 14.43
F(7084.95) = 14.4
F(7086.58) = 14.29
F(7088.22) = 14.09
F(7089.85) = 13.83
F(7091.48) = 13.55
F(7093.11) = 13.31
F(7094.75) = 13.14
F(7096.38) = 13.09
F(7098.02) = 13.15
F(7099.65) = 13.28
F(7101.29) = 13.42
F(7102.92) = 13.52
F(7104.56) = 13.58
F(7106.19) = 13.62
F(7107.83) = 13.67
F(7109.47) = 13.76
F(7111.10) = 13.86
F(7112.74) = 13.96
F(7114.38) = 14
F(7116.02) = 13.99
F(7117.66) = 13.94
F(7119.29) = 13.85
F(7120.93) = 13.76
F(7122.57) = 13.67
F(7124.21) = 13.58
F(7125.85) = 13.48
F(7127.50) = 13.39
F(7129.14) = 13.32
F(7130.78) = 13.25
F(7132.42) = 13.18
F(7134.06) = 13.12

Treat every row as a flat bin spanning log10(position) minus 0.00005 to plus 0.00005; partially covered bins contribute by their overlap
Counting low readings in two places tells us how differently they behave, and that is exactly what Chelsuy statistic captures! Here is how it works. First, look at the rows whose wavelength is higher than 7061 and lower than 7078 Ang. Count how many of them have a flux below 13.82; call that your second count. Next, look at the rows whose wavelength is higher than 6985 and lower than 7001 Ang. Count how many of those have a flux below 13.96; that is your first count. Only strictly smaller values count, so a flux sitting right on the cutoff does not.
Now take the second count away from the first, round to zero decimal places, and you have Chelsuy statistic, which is 0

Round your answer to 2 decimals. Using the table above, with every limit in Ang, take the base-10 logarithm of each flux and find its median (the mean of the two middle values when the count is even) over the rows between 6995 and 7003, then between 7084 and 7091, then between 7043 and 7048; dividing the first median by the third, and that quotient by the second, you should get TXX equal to 0.87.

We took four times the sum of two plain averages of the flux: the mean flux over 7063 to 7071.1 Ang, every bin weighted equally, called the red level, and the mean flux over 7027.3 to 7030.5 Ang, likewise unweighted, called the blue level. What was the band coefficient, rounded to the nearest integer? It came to 110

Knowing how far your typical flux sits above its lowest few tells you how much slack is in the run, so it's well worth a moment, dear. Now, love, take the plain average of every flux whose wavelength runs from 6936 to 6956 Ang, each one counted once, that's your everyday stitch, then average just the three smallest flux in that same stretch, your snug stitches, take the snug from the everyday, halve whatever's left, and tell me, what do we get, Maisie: 0.36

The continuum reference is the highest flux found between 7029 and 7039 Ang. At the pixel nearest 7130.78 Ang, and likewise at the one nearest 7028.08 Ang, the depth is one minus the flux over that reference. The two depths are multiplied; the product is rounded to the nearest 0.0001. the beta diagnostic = 0.0009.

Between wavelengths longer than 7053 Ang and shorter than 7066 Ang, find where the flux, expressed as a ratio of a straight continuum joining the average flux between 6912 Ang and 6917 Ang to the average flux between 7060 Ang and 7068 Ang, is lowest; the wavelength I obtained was 7065.40 Ang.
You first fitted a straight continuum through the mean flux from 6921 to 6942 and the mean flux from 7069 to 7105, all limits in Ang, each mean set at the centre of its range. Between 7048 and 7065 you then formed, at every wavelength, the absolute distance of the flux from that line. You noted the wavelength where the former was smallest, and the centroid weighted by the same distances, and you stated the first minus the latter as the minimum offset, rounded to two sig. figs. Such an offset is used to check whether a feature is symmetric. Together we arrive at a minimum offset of 5.4 Ang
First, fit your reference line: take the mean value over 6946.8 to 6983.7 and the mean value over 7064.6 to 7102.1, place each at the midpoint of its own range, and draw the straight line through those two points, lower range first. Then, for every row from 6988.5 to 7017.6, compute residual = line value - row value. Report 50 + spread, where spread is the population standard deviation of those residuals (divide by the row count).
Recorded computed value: 50.1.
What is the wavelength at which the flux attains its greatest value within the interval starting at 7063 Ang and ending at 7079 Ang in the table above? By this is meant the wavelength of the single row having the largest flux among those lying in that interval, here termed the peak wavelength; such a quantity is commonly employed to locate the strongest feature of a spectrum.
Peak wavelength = 7078.43 Ang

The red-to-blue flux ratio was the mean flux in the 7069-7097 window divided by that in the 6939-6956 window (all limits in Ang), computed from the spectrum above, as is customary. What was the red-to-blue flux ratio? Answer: 0.98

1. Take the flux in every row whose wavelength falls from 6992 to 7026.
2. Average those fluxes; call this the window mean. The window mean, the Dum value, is 13.4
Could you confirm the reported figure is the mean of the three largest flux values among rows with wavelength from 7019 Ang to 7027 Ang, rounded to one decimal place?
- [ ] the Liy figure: 13.4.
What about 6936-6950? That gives 14.7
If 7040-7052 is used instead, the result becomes 13.7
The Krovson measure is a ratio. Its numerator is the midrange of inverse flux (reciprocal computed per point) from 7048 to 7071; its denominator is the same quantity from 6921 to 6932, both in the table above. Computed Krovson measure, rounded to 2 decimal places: 1.02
